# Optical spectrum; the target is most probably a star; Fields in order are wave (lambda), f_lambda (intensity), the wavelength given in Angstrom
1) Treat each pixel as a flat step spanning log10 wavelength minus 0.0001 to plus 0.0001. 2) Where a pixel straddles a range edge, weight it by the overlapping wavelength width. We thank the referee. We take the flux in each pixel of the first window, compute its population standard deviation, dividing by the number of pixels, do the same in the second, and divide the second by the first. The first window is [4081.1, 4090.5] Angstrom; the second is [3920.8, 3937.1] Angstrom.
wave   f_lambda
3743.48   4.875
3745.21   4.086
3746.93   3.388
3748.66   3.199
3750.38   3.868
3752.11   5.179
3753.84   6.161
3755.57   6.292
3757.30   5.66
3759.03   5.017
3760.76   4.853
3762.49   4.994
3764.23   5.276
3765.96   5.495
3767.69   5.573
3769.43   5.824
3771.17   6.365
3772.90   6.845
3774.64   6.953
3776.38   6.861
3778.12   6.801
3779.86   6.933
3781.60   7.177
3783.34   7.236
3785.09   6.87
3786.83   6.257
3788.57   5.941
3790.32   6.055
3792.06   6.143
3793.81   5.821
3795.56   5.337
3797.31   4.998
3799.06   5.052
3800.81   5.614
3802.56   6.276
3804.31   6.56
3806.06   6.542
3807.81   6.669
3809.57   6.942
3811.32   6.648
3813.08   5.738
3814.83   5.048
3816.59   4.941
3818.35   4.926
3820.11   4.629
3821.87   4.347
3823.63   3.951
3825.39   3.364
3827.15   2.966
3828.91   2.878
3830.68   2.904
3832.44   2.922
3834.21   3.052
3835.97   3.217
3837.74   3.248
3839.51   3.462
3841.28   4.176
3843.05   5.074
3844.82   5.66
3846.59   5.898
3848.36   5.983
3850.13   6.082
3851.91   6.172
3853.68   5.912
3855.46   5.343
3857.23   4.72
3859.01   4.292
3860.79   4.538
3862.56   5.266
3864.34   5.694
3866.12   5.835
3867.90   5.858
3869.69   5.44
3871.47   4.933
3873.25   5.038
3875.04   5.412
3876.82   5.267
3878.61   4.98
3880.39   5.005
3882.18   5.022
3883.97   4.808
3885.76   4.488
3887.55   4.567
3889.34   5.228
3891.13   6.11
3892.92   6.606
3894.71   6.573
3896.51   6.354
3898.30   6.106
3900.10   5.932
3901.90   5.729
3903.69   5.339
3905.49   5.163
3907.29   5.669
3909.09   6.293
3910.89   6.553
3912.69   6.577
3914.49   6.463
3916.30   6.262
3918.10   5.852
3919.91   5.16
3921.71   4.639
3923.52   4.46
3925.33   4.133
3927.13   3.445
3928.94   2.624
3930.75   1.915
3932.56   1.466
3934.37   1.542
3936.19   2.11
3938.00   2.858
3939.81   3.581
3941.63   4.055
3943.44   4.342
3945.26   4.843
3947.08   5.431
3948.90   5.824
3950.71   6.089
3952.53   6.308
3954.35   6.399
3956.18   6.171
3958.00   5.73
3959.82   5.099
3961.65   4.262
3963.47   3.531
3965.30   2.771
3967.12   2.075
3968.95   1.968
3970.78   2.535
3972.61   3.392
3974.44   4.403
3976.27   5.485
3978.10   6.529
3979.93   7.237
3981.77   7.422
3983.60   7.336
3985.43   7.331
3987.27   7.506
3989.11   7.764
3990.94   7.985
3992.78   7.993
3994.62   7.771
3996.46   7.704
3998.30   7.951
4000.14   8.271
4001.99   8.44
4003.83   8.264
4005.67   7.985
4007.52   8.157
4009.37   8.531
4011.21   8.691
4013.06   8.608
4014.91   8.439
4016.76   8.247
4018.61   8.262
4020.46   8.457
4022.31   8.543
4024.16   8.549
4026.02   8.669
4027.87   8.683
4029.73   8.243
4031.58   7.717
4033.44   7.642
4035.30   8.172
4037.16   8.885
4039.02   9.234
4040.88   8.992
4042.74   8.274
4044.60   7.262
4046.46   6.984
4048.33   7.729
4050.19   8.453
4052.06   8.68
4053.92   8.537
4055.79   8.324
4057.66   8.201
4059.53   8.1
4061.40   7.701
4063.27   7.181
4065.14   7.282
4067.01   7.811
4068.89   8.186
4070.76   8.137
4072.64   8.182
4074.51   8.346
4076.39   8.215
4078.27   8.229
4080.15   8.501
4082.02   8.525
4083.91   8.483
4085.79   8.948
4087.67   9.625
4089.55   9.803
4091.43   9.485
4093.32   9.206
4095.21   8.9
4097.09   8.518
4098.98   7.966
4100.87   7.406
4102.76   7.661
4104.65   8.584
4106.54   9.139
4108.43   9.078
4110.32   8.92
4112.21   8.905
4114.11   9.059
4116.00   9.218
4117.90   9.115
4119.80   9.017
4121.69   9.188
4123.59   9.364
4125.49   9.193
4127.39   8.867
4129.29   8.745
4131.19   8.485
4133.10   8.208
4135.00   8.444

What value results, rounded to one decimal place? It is 2.2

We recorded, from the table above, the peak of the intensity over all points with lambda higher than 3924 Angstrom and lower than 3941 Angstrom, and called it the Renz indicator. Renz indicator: 4.133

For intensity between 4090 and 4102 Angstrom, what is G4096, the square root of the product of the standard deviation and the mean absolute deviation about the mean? 0.7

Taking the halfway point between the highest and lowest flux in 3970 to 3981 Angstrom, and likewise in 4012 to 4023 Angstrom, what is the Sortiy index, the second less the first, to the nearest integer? 4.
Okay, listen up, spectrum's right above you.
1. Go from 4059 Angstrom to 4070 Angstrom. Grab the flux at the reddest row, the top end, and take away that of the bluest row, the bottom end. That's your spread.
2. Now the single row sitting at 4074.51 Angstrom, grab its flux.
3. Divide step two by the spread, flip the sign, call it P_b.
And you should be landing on -97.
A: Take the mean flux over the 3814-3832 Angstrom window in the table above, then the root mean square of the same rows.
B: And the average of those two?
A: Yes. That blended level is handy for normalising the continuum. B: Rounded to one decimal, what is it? 4.0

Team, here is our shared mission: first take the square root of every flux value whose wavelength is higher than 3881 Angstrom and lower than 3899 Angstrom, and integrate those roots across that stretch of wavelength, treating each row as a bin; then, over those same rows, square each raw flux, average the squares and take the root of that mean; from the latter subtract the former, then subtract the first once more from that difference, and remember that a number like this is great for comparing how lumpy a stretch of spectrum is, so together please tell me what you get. -79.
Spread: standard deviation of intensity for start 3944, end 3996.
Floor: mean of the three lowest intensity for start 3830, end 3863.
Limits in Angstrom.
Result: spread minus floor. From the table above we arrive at -1.1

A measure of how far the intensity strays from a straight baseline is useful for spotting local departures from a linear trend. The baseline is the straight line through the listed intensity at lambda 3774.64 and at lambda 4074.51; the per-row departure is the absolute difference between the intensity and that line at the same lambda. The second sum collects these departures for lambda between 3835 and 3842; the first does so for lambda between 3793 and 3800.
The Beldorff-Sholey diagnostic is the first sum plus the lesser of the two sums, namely 14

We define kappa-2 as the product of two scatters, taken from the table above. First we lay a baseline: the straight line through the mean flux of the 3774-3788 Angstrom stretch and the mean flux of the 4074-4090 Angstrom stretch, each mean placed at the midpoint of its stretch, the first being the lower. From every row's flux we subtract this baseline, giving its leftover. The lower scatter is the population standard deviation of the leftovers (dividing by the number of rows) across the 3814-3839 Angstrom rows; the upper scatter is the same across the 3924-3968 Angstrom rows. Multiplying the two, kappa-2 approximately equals 1.3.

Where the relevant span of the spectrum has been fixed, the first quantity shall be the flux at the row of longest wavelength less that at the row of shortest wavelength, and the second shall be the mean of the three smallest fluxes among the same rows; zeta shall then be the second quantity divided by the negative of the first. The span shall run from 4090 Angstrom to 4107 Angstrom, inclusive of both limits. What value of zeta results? 22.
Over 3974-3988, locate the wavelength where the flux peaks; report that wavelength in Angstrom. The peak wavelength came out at 3987.27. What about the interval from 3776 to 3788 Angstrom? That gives 3783.34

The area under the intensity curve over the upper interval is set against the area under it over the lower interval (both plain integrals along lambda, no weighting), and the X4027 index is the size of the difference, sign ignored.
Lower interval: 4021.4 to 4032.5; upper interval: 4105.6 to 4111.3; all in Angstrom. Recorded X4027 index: 42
